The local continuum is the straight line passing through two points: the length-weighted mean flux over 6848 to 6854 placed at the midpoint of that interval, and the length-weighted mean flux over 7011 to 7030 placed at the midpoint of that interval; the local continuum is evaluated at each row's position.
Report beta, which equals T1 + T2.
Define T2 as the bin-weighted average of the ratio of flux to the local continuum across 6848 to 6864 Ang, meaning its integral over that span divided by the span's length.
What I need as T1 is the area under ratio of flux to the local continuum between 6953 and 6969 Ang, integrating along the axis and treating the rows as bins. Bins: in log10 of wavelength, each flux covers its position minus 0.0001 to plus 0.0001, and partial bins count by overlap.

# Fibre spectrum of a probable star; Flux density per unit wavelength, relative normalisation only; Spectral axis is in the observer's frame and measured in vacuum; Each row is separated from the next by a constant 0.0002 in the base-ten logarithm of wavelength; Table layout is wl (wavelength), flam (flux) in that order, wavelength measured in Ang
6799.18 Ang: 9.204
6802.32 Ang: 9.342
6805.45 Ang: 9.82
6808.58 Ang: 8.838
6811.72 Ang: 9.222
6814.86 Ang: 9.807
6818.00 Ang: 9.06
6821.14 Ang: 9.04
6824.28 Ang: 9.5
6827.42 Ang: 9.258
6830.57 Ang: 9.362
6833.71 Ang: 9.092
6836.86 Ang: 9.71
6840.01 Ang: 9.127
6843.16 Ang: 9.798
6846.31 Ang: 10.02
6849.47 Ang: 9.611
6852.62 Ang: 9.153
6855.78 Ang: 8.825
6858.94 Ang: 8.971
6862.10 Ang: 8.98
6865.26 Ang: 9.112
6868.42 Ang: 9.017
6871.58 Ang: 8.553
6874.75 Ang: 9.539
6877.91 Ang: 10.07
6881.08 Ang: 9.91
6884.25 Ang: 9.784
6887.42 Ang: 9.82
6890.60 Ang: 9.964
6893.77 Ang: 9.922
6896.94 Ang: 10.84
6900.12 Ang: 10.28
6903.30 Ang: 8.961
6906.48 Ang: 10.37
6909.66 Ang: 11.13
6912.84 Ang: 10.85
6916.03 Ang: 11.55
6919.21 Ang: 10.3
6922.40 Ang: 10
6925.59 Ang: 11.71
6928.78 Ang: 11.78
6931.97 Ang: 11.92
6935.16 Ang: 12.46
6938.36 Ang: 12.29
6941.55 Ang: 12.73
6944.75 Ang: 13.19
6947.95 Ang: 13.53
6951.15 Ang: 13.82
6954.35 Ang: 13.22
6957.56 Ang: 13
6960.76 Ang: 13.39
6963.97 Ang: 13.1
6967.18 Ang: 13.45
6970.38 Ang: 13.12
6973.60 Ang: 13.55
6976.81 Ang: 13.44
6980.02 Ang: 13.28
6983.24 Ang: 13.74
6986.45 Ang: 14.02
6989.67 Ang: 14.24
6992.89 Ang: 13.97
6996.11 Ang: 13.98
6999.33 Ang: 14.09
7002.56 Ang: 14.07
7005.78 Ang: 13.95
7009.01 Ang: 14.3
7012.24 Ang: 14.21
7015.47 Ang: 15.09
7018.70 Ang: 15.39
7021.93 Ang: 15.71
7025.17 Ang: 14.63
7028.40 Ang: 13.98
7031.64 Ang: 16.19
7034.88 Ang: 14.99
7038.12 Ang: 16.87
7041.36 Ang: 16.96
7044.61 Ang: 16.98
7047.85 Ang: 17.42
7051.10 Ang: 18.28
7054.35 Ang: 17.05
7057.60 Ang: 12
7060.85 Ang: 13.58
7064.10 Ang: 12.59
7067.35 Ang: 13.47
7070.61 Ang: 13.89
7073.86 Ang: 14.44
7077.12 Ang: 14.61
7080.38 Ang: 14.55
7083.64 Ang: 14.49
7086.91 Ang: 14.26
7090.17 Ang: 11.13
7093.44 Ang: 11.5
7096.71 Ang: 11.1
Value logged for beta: 17.3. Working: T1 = 16.37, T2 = 0.95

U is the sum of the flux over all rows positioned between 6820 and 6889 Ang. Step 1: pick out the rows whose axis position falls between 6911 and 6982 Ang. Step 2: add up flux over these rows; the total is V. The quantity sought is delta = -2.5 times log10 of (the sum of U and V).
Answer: -6.71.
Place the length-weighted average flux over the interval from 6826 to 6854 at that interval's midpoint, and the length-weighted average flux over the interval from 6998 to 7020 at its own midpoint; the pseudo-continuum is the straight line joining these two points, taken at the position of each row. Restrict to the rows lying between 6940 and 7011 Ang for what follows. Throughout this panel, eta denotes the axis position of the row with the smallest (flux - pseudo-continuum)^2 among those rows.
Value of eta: 6963.97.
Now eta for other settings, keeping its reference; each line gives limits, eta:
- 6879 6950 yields 6938.36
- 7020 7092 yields 7034.88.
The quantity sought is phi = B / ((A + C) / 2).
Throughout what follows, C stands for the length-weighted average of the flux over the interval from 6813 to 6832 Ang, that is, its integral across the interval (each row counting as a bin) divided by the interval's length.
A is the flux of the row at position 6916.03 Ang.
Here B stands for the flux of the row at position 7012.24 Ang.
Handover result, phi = 1.36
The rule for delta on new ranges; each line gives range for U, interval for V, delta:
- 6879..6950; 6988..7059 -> -6.90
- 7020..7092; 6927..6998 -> -6.98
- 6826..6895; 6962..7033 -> -6.79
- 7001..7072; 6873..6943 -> -6.89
